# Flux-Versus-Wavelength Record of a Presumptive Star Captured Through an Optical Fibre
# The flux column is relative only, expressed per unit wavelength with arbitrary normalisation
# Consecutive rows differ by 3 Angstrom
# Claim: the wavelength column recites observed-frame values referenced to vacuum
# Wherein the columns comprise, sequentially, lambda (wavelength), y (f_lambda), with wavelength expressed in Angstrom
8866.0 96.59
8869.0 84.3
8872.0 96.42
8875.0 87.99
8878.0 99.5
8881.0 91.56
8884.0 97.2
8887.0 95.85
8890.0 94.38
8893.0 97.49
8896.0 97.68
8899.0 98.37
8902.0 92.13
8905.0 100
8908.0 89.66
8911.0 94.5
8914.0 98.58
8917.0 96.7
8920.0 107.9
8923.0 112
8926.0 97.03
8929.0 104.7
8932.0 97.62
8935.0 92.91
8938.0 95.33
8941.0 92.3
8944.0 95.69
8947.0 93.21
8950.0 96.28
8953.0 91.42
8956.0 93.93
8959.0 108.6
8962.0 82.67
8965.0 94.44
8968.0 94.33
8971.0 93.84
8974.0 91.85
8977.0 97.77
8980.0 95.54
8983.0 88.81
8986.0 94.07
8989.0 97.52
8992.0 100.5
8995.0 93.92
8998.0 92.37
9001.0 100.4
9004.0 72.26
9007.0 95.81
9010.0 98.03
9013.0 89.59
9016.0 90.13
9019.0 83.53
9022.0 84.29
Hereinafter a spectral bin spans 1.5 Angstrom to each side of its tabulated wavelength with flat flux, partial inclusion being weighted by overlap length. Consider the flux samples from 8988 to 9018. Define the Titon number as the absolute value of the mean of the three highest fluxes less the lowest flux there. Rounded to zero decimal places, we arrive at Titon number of 27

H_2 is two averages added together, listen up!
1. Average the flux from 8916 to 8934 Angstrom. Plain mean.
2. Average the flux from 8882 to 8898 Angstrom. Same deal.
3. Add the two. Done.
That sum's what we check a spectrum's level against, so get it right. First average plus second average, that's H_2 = 199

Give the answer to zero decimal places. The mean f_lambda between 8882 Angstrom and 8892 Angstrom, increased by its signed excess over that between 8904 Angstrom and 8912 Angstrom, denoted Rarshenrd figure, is 97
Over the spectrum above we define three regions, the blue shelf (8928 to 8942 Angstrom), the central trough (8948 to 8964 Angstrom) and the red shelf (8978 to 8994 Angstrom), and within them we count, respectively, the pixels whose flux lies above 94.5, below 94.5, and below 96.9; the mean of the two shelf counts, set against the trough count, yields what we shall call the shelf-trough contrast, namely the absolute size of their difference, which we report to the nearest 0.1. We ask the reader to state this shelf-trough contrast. 0.0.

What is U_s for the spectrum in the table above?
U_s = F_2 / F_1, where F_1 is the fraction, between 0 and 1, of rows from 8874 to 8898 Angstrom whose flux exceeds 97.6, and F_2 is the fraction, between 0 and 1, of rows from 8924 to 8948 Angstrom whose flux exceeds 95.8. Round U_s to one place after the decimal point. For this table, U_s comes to 1.5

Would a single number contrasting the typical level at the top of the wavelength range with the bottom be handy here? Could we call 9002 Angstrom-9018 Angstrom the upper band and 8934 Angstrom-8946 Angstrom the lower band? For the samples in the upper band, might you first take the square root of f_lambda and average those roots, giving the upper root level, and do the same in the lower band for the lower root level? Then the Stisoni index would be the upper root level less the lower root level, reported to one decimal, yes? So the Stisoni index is -0.3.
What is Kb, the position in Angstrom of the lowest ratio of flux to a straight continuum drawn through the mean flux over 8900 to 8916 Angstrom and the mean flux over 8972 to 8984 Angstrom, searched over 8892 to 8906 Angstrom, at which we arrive 8902.0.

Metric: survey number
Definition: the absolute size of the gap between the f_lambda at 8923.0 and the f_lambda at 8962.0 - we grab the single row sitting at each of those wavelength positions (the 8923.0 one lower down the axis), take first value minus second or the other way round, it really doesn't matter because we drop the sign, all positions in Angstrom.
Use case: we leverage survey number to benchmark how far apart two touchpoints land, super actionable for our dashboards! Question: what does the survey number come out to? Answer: 29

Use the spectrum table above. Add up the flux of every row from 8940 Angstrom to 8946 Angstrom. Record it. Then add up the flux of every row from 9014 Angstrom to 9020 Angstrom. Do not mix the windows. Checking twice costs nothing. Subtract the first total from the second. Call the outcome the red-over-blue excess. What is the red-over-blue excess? -14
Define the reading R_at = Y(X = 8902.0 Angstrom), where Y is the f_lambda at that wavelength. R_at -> 92.13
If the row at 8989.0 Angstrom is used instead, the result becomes 97.52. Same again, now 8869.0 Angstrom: 84.3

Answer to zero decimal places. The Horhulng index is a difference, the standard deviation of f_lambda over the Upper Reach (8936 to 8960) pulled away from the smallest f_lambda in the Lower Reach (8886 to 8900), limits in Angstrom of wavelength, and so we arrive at 89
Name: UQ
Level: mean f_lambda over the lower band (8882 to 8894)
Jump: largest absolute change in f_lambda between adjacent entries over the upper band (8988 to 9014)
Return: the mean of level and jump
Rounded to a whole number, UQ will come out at 62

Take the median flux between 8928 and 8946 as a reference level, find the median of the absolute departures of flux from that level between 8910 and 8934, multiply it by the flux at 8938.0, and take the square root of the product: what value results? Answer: 15.7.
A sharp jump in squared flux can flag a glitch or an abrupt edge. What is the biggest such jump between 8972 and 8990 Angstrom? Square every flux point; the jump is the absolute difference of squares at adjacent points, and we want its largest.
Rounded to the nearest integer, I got 1241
